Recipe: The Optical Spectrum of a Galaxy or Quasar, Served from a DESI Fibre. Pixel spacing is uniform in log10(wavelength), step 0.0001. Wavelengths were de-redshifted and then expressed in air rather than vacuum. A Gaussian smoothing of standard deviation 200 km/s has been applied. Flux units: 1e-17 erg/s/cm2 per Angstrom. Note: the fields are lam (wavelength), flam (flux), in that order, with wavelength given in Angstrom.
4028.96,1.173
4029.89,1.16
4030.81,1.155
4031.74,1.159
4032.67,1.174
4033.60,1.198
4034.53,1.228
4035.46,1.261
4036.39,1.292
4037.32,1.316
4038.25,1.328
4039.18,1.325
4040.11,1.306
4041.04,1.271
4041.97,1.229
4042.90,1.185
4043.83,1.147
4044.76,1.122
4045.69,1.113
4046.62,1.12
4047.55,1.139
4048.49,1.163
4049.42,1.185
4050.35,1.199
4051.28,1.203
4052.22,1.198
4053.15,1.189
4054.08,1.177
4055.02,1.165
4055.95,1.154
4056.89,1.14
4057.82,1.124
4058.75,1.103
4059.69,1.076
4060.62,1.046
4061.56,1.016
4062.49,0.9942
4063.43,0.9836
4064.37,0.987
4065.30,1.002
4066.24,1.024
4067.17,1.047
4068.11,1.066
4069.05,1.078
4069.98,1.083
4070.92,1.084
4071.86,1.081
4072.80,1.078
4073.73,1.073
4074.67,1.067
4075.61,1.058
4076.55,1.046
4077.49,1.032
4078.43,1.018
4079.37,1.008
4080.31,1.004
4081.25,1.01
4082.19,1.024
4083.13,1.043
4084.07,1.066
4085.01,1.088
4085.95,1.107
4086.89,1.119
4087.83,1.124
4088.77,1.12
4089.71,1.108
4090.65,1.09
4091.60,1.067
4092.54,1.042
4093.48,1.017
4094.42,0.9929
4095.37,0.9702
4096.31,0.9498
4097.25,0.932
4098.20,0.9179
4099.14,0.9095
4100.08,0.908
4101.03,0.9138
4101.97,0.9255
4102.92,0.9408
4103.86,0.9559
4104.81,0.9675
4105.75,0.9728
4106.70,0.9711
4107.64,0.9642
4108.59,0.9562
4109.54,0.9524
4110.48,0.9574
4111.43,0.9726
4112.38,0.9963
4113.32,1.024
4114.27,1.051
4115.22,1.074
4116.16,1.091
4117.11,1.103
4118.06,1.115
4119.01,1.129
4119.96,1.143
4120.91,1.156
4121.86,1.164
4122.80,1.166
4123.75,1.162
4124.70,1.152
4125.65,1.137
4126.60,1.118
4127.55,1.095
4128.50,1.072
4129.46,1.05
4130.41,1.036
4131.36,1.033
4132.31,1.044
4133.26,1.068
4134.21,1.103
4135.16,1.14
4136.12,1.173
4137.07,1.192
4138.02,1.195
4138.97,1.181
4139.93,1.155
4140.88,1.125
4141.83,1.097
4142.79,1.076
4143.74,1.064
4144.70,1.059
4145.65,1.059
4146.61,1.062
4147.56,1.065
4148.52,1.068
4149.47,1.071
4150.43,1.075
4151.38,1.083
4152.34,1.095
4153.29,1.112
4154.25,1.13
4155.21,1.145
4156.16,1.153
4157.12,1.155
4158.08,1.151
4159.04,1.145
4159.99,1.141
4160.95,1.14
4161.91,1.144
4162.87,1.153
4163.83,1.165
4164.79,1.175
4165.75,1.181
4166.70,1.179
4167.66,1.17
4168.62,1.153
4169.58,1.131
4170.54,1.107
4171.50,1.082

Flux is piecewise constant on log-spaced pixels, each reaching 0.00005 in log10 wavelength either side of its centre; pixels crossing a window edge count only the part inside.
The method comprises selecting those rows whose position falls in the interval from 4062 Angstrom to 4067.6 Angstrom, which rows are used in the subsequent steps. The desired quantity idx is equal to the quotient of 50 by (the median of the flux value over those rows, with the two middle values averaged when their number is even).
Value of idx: 50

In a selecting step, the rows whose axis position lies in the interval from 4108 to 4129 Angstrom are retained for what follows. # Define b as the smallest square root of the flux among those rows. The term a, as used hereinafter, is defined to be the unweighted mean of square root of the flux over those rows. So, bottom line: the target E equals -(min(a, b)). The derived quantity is -0.98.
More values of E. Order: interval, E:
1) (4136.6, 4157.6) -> -1.03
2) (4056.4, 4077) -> -0.99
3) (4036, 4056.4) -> -1.05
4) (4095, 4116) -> -0.95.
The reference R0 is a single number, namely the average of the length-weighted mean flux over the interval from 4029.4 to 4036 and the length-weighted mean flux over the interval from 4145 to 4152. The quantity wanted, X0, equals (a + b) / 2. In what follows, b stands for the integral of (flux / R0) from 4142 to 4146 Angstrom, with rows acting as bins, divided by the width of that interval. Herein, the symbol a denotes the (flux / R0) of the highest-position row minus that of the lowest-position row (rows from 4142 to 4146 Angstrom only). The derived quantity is 0.46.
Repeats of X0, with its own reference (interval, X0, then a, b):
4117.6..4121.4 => 0.52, 0.04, 1.00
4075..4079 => 0.44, -0.04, 0.92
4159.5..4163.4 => 0.51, 0.01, 1.01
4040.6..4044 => 0.48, -0.11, 1.07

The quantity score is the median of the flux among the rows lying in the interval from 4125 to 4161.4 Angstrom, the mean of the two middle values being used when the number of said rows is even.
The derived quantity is 1.10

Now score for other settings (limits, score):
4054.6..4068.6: 1.05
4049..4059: 1.18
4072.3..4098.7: 1.04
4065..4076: 1.07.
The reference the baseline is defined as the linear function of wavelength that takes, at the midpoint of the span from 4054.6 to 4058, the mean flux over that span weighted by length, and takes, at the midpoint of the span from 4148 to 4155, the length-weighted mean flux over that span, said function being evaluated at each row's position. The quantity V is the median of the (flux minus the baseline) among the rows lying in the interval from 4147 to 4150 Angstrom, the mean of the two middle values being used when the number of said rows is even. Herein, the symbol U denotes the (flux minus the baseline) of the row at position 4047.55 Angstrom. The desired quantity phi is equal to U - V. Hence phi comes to 0.01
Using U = -0.01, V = -0.03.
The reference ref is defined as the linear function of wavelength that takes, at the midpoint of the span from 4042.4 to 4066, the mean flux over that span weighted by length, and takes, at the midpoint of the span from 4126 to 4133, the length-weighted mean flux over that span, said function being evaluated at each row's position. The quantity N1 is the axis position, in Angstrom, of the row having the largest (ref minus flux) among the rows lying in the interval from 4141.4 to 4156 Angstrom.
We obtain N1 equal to 4144.70 Angstrom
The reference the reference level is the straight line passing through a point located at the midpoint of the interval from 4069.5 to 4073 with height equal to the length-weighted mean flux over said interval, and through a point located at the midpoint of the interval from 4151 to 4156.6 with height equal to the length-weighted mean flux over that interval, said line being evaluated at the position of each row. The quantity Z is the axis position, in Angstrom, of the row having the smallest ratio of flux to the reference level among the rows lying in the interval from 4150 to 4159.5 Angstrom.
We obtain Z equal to 4150.43 Angstrom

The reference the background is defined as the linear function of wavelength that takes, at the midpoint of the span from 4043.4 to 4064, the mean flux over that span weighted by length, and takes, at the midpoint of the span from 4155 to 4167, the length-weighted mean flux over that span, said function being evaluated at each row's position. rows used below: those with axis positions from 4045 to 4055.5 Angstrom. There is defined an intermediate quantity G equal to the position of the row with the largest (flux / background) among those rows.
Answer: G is 4051.28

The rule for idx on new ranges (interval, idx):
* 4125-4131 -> 46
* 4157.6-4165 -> 44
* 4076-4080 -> 49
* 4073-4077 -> 47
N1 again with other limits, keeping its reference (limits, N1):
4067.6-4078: 4077.49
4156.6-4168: 4160.95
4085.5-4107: 4100.08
